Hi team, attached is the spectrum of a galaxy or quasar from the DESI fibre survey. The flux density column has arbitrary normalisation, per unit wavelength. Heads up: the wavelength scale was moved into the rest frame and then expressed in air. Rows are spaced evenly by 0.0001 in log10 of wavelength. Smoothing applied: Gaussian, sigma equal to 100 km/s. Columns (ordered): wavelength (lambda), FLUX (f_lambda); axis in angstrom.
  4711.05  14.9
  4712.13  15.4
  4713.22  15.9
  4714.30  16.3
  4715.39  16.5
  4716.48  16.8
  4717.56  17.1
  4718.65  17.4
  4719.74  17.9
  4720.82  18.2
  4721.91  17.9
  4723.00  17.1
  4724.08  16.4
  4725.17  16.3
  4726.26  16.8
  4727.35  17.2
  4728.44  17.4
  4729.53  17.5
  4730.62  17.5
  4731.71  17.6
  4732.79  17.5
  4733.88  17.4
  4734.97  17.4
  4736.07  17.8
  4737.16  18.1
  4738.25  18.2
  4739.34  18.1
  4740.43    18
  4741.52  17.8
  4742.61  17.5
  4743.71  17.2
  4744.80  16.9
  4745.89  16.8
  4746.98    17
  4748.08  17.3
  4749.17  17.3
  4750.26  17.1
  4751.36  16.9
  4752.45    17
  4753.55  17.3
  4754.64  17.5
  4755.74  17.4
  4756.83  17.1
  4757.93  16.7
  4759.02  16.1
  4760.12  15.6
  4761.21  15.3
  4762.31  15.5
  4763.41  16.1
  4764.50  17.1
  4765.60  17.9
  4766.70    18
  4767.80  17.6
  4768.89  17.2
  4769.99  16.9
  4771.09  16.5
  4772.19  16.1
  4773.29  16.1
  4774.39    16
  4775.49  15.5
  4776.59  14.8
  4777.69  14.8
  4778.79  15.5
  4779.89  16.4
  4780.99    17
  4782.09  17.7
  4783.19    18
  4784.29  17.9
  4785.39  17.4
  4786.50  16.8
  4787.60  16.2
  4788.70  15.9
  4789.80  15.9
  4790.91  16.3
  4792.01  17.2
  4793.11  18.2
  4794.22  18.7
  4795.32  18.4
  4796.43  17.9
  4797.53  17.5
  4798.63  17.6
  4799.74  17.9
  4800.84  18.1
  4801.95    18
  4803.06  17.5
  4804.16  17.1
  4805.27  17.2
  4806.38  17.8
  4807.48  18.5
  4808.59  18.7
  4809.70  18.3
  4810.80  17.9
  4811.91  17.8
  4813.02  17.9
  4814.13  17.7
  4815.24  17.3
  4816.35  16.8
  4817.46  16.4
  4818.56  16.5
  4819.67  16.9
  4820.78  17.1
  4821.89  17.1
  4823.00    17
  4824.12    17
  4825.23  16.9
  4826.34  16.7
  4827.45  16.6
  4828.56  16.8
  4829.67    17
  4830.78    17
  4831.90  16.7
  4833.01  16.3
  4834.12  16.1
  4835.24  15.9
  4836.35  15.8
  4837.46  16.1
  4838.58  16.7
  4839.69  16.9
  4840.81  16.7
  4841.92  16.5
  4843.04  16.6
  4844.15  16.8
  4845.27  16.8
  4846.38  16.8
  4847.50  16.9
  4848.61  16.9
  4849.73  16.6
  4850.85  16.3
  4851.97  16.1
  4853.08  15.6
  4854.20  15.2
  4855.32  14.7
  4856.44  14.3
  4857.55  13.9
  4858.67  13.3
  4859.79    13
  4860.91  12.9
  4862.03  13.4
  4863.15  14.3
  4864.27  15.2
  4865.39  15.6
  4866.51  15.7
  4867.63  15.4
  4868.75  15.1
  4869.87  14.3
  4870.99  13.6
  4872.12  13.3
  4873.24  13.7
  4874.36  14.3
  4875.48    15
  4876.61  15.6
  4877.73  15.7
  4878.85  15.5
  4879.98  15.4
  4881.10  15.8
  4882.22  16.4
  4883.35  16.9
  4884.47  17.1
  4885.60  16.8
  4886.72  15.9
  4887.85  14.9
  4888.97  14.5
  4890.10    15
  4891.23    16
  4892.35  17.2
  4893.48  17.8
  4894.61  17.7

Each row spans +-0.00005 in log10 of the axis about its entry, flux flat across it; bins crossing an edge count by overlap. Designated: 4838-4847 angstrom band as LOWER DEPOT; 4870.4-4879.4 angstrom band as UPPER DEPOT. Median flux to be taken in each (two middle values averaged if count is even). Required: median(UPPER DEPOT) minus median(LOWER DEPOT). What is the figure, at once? -2.1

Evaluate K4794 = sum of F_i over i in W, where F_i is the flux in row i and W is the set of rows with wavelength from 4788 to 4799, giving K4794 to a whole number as 174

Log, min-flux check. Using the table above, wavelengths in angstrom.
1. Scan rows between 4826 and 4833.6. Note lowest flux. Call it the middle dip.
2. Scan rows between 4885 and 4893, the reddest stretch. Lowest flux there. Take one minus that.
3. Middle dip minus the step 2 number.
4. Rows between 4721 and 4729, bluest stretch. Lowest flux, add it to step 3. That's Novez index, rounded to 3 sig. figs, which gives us 46.1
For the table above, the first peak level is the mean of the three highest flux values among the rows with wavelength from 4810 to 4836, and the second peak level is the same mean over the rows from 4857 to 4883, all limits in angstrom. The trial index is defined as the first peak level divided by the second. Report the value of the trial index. 1.12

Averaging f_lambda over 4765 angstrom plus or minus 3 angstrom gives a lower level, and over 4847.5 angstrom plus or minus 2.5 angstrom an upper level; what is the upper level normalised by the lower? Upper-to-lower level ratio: 0.99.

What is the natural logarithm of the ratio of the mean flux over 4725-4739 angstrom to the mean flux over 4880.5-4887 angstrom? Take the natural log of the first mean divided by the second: 0.056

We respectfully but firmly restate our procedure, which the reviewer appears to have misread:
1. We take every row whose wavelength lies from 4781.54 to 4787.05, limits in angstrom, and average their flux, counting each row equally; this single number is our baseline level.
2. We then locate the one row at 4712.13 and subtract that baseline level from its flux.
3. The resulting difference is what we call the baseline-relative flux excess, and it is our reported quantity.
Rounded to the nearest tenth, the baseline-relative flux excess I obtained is -2.2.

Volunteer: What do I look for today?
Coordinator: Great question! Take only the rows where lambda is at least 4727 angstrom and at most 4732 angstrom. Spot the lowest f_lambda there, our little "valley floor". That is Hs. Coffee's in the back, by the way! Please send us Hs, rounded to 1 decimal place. 17.2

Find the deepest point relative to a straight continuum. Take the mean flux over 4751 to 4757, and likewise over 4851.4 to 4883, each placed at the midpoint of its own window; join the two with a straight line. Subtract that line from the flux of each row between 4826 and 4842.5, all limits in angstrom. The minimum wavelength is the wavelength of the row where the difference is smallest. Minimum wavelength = 4836.35 angstrom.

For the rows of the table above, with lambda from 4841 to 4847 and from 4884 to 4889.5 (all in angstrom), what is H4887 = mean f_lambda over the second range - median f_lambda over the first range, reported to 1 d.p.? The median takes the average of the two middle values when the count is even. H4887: -1.0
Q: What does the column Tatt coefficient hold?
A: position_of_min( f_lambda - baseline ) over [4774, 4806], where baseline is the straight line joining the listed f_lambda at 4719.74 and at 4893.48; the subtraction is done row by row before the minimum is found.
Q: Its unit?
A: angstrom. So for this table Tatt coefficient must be 4776.59 angstrom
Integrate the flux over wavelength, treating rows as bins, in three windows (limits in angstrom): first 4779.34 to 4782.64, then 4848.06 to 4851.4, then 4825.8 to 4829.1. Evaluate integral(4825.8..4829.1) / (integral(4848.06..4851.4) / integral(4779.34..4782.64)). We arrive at 56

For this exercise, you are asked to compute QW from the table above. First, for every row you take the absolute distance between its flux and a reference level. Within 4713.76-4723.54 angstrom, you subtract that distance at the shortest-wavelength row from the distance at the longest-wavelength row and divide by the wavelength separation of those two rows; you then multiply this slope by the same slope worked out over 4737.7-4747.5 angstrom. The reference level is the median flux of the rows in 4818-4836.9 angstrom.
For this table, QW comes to 0.0032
